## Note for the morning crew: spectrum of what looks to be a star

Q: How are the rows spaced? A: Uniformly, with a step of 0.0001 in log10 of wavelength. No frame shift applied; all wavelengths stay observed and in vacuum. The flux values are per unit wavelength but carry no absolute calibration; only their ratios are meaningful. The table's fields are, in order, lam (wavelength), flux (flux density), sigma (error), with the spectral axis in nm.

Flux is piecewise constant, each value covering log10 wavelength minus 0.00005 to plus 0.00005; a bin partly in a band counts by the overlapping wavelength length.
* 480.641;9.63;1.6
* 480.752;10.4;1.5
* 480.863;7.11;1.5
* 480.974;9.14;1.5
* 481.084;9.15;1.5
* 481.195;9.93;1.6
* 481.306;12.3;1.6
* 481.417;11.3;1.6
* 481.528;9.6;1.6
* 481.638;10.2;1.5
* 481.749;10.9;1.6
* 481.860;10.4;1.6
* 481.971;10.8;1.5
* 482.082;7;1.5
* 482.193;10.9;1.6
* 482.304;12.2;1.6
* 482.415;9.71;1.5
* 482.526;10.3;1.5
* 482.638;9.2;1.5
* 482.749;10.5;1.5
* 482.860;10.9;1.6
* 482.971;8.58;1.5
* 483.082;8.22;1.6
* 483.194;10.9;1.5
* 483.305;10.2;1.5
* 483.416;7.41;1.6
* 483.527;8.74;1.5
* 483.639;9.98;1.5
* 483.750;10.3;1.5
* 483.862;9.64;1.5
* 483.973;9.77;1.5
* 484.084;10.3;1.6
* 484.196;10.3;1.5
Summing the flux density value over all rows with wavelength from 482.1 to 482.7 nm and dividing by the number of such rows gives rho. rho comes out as 10.46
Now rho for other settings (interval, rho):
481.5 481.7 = 9.90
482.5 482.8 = 10.00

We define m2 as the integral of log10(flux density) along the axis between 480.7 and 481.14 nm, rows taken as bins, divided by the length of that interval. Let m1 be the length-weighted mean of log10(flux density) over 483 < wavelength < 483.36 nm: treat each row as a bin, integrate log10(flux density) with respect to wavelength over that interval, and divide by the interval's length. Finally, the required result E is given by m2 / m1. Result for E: 0.96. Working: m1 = 0.98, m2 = 0.95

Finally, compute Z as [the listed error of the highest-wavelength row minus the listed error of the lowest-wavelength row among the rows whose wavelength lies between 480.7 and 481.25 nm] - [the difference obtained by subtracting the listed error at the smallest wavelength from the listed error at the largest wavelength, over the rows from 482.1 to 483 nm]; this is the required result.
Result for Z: 0.20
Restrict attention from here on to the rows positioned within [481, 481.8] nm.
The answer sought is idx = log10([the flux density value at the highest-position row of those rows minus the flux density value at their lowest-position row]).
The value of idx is 0.24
